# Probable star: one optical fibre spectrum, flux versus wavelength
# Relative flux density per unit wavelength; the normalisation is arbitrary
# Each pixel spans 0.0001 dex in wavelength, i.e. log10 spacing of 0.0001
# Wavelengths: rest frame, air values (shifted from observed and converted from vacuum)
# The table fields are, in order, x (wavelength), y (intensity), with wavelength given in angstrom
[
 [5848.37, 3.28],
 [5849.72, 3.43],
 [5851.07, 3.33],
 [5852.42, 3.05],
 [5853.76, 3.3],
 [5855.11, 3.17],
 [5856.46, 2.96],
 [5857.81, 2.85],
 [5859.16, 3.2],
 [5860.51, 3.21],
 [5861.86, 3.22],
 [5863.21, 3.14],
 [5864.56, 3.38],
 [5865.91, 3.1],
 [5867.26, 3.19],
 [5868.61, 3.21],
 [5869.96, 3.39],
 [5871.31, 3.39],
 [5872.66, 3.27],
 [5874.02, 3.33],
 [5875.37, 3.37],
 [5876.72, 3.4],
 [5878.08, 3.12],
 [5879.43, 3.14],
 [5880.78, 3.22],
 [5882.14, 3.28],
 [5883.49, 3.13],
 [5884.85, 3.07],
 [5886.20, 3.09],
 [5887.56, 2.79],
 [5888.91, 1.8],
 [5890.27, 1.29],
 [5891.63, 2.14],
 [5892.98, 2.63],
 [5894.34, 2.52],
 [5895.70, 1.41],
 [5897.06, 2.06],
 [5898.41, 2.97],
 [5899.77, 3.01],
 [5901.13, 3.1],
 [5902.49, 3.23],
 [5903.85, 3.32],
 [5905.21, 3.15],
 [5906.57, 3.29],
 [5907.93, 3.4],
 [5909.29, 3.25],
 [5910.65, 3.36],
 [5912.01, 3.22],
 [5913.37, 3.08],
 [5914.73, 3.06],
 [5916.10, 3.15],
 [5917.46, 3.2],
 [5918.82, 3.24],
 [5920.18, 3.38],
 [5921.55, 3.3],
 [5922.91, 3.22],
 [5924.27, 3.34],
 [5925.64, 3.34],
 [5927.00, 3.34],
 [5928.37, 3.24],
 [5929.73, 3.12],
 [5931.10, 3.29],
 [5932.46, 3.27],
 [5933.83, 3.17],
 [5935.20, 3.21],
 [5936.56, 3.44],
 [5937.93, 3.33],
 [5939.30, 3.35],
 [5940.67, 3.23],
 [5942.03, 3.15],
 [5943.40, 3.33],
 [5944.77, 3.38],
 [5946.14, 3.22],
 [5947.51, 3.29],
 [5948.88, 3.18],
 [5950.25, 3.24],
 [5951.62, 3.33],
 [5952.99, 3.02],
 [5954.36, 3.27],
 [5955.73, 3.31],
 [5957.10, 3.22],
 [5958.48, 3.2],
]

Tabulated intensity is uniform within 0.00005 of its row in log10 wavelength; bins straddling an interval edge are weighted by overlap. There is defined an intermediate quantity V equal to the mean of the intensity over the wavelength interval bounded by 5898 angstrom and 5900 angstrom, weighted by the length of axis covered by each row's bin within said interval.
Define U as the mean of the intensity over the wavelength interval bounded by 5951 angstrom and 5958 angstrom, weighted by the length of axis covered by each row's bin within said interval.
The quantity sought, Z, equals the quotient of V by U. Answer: 0.93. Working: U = 3.23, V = 2.99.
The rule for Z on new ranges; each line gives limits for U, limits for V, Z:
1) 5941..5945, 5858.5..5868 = 0.98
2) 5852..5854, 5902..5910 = 1.03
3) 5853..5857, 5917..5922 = 1.04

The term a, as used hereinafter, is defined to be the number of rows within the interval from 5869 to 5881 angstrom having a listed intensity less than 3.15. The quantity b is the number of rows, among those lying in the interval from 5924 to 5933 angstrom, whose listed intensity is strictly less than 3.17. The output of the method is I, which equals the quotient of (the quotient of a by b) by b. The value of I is 2.0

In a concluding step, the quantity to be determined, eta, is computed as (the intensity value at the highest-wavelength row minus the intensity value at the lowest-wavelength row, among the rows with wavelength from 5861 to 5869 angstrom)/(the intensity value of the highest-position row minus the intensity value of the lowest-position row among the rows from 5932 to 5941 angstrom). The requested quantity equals 0.25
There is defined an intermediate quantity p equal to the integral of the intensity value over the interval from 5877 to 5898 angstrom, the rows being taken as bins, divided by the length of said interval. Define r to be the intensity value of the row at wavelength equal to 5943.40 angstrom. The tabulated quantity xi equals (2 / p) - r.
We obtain -2.56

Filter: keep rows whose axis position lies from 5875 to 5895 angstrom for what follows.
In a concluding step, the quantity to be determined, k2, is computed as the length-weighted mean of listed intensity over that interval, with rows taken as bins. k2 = 2.79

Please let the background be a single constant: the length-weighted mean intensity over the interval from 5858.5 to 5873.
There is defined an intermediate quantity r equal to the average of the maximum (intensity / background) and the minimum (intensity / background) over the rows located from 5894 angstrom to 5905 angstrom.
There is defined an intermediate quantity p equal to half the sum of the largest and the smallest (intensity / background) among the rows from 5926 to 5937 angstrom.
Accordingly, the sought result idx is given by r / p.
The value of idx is 0.72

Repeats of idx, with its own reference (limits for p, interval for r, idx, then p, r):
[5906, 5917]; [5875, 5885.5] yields 1.00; 0.995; 1.00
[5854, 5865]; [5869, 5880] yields 1.05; 0.960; 1.00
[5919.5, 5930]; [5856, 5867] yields 0.96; 1.001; 0.96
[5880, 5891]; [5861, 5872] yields 1.42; 0.704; 1.00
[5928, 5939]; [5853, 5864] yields 0.94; 1.010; 0.95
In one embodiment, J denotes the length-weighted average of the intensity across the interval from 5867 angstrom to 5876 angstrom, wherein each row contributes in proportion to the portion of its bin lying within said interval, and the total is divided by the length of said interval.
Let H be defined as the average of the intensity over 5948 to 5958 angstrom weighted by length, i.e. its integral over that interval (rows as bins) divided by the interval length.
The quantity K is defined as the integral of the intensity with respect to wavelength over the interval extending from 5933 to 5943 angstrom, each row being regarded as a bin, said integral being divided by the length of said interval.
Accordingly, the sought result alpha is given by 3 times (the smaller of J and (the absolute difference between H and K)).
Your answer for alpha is 0.14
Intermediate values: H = 3.22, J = 3.31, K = 3.27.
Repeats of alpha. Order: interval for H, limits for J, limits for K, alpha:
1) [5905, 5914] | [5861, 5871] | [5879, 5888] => 0.44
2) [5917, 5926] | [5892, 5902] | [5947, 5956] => 0.18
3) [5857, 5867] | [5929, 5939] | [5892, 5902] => 1.87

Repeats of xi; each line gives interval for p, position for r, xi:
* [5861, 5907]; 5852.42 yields -2.37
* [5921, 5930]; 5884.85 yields -2.46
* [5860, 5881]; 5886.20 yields -2.48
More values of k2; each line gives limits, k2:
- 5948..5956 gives 3.22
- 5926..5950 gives 3.27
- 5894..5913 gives 2.96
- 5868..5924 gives 3.00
